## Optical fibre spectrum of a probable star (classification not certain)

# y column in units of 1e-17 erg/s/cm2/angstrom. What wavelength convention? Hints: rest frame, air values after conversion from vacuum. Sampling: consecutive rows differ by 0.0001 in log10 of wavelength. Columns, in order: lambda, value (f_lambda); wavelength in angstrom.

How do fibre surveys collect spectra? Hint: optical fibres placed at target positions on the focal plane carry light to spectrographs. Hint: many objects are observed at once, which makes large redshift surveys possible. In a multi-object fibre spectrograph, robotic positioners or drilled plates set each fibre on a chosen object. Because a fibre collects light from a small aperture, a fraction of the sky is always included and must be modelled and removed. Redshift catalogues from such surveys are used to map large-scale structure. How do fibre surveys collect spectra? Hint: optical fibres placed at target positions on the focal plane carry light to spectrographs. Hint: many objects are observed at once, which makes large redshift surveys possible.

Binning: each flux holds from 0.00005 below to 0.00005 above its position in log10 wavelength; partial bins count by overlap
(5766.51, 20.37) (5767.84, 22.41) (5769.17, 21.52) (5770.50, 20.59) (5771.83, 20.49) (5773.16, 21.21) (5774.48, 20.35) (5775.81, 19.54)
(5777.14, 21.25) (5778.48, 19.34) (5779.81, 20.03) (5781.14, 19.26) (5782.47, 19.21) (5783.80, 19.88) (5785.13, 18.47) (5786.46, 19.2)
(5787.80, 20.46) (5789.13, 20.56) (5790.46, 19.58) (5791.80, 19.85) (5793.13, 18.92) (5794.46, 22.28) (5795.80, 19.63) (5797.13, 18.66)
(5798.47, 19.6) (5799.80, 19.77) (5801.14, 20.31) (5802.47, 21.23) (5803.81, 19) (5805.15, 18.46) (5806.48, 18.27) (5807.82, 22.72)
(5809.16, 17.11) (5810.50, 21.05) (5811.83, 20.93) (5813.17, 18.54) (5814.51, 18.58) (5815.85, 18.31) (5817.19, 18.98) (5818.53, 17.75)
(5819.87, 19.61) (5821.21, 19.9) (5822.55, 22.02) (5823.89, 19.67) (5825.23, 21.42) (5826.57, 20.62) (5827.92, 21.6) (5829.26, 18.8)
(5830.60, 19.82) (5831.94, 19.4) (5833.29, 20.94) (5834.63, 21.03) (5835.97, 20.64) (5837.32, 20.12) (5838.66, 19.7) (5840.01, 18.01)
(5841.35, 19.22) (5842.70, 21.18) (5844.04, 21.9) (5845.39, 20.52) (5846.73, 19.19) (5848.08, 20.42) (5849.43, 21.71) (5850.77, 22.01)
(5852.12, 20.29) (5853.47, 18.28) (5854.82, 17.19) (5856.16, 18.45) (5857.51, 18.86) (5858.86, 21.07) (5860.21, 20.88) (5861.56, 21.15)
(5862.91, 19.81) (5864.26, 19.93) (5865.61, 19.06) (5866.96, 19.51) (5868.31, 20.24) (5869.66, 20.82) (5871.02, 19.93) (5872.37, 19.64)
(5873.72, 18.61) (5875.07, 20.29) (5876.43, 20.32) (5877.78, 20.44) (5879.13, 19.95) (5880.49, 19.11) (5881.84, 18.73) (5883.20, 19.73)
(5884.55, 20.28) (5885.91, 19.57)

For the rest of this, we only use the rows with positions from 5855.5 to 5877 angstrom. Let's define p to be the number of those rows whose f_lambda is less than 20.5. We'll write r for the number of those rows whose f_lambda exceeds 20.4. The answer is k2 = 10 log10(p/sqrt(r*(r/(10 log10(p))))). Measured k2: 9.9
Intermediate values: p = 12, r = 4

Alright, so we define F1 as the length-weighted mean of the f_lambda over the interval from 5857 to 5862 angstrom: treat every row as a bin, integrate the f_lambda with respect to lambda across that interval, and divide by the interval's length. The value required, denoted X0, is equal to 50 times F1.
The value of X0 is 1025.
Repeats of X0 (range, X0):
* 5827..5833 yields 999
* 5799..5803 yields 1021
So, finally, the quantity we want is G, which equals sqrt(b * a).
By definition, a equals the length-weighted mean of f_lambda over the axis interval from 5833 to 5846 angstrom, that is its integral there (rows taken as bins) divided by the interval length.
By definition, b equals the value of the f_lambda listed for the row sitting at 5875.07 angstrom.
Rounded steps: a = 20.31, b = 20.29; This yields 20.3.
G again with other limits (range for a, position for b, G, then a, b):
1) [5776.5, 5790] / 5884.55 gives 20.0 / 19.76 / 20.28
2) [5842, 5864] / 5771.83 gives 20.3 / 20.18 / 20.49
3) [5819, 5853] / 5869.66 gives 20.6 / 20.36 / 20.82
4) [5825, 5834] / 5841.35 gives 19.8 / 20.32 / 19.22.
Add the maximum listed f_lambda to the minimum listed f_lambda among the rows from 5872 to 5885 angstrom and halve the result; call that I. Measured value 19.5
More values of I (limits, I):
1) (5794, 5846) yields 19.9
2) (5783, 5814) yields 19.9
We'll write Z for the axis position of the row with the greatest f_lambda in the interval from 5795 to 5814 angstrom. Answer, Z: 5807.82 angstrom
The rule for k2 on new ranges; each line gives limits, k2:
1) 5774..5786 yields 13.8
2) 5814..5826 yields 10.1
